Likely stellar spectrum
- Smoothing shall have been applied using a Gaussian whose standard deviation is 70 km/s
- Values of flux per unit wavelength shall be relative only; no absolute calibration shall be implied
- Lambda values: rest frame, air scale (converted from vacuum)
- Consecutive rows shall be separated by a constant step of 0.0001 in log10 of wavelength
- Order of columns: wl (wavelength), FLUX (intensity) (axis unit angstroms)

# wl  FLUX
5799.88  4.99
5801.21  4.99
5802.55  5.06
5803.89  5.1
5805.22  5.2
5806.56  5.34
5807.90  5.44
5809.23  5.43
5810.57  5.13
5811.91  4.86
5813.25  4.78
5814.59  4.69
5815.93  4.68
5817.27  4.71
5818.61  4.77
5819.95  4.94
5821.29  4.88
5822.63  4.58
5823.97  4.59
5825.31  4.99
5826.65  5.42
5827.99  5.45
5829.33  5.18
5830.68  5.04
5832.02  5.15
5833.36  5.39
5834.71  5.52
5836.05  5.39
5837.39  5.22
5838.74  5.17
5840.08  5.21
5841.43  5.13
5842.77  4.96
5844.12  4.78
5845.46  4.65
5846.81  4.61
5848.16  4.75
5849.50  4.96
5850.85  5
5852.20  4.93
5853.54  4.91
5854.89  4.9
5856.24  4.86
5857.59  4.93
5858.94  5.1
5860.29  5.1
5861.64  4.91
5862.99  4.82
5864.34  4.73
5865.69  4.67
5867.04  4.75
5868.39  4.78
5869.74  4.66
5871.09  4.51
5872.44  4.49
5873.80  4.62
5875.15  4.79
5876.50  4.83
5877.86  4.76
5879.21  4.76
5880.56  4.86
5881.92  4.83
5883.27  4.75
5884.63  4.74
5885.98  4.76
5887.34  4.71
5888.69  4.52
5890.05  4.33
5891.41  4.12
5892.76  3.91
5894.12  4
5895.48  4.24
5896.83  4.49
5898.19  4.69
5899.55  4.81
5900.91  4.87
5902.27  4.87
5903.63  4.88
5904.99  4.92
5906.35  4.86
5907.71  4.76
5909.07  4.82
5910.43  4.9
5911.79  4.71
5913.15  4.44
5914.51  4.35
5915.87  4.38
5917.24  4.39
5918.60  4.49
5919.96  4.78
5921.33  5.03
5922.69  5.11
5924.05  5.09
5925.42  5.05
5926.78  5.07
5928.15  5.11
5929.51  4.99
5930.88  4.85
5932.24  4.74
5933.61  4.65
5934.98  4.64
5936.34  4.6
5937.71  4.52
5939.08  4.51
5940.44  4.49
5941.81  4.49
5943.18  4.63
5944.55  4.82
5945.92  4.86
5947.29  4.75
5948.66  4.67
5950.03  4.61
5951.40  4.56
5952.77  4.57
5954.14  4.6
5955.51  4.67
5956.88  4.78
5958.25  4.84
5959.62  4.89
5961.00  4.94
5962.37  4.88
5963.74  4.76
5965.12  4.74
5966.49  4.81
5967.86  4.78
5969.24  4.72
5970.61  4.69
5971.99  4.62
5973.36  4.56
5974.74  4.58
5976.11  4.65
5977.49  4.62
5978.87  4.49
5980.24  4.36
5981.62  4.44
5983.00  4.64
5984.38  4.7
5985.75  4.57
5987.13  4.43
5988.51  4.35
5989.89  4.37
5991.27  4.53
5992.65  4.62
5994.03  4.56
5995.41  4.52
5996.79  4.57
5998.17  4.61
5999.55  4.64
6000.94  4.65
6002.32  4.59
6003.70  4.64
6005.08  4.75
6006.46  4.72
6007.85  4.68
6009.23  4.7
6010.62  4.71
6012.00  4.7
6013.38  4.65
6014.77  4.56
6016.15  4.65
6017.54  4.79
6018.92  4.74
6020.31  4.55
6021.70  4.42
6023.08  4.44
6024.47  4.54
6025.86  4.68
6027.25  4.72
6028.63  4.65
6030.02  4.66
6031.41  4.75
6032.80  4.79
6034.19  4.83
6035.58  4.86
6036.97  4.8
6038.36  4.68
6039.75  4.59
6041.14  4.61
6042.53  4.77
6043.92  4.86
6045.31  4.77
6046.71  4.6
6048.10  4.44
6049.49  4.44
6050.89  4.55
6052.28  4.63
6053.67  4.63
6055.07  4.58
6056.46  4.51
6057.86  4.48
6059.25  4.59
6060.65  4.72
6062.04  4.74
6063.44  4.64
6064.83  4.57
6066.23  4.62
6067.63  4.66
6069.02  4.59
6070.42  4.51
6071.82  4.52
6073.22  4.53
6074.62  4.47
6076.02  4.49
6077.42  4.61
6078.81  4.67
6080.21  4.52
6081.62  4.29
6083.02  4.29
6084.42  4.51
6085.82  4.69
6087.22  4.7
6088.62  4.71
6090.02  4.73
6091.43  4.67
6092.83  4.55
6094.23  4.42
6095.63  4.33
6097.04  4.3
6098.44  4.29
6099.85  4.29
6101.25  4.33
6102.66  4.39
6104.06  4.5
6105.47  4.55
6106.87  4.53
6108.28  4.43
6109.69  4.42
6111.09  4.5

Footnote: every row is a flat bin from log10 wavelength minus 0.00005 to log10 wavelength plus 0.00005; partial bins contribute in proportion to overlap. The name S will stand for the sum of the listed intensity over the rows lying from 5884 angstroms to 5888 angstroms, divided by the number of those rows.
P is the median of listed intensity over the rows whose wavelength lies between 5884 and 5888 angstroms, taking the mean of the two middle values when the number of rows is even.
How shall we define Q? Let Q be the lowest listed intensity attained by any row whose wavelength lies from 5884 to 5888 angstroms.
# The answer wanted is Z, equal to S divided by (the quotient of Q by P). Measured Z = 4.77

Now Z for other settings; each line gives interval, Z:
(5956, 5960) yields 4.90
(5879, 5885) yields 4.81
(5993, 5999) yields 4.61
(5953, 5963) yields 5.05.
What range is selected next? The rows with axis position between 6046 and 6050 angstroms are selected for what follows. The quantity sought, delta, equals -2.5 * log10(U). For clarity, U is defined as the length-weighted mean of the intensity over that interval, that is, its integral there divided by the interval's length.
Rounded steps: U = 4.5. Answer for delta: -1.63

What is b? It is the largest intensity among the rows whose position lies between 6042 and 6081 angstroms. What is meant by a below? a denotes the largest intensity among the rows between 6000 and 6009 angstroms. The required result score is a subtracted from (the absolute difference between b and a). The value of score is -4.64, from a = 4.75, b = 4.86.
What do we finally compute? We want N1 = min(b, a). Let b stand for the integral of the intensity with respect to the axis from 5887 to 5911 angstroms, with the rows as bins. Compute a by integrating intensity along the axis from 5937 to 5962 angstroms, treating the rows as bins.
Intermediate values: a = 117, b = 110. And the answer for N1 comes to 110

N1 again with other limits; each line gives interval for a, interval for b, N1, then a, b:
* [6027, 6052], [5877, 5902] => 114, 117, 114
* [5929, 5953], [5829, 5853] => 112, 112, 121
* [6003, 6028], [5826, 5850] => 116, 116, 123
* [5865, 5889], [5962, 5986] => 111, 113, 111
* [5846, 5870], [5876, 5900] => 109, 117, 109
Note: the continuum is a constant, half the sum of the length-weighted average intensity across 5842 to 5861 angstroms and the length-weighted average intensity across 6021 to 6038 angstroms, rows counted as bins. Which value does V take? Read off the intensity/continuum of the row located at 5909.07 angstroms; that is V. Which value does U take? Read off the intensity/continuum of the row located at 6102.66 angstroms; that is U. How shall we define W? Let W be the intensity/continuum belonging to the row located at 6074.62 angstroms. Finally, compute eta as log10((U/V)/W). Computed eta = -0.01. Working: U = 0.92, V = 1.01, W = 0.934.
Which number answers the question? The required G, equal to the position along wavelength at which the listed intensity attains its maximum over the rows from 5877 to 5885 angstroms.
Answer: 5880.56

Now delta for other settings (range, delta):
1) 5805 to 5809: -1.82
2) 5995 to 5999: -1.65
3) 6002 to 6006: -1.68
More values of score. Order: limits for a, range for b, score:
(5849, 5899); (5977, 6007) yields -4.75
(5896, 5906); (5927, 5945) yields -4.73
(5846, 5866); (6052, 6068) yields -4.74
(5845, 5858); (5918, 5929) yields -4.89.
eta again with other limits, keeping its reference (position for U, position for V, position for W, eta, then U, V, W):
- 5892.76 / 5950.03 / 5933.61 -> -0.06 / 0.82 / 0.96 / 0.972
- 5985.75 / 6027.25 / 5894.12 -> 0.06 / 0.96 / 0.99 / 0.836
